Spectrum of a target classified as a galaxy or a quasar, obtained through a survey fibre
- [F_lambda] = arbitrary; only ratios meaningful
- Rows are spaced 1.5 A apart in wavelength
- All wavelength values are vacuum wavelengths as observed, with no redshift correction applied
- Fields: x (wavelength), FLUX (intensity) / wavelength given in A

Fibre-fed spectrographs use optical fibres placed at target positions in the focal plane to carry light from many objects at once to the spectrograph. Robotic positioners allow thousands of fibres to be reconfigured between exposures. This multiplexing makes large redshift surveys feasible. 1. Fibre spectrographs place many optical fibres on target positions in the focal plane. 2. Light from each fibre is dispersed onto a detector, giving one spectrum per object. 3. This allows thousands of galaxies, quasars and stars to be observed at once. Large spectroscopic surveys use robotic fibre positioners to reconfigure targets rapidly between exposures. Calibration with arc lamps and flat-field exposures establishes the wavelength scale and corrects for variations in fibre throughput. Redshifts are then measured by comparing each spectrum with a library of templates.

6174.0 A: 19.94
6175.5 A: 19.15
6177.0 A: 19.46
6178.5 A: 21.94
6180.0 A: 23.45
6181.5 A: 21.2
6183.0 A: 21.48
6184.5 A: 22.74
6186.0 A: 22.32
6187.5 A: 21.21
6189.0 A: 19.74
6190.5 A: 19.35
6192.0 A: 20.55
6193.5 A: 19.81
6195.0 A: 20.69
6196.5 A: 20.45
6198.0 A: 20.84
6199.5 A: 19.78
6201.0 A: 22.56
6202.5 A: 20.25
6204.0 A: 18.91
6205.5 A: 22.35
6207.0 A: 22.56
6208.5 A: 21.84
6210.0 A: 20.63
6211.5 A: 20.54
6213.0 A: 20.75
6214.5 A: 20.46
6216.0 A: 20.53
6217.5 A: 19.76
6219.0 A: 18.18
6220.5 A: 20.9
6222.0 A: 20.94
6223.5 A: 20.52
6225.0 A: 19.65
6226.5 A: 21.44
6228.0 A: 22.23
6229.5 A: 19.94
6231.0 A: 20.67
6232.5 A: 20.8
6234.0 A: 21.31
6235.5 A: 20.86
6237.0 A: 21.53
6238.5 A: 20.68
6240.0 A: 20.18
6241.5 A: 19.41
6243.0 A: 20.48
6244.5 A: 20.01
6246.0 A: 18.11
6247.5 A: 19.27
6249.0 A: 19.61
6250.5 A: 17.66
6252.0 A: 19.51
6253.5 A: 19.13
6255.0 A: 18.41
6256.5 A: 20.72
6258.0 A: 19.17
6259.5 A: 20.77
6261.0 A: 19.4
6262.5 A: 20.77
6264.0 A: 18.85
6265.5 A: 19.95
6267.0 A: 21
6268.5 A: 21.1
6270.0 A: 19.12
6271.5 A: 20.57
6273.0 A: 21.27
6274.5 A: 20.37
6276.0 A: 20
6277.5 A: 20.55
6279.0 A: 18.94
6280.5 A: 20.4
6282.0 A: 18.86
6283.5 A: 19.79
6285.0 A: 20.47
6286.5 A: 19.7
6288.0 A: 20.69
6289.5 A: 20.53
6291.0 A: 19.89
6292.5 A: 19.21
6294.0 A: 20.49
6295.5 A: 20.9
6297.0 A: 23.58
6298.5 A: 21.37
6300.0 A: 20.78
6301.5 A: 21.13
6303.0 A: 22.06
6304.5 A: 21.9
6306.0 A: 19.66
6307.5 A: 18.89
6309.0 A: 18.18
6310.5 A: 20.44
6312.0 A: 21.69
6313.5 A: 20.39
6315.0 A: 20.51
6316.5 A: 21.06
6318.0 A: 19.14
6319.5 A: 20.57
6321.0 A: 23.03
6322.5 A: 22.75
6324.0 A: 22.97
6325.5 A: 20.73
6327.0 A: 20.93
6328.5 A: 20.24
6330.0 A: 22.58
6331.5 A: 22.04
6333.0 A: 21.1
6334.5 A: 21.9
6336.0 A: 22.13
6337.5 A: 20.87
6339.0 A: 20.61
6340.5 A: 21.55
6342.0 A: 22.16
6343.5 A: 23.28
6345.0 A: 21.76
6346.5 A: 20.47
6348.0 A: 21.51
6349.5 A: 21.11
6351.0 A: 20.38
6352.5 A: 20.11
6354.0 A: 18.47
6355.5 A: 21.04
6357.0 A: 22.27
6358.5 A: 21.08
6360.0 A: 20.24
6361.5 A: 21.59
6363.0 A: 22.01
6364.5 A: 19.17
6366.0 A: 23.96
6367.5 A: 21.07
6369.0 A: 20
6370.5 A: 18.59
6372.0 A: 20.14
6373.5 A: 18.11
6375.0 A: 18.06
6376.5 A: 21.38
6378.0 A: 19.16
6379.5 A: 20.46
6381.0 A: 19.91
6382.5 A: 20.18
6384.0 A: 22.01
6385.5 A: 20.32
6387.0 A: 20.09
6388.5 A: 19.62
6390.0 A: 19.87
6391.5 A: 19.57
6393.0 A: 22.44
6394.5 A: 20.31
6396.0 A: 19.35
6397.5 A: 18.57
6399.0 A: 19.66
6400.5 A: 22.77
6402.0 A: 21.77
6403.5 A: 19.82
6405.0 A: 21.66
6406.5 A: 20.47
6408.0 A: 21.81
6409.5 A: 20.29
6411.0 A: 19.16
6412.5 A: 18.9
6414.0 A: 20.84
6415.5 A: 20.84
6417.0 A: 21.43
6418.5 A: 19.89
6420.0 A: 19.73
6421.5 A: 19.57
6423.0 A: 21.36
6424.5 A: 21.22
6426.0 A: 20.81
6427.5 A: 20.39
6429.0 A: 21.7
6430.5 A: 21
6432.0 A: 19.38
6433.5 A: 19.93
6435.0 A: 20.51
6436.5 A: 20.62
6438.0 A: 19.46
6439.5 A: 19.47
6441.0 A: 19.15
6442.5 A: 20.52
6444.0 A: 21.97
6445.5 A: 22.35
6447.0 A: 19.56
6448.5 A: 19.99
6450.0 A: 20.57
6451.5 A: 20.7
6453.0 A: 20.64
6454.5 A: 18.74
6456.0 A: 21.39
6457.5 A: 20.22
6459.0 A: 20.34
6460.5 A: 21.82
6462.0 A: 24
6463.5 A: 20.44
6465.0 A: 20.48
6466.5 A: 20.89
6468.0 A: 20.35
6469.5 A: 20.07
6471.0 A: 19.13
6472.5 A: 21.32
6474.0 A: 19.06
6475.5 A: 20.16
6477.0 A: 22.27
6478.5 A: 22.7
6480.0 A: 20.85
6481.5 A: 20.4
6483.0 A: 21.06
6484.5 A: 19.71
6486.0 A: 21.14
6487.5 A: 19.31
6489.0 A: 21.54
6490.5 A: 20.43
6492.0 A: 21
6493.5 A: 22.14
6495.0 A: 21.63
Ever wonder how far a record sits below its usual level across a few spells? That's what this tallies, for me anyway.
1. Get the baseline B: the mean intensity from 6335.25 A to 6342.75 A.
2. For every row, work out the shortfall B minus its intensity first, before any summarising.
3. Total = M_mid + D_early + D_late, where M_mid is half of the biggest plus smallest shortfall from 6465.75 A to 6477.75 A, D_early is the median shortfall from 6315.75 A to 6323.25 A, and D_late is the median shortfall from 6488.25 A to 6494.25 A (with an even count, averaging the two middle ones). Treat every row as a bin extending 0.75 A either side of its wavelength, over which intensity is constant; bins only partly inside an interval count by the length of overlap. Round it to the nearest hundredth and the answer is 1.40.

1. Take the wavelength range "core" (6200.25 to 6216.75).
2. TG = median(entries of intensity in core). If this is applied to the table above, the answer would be 20.6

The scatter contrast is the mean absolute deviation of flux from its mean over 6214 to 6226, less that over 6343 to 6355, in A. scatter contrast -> -0.34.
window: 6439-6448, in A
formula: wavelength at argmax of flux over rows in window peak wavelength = 6445.5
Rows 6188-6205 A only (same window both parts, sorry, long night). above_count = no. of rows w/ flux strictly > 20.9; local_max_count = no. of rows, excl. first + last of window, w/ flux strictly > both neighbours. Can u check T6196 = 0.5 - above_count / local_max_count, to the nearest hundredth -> 0.25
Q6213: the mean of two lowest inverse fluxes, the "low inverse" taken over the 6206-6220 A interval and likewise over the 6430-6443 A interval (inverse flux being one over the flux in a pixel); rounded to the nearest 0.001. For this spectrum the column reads 0.046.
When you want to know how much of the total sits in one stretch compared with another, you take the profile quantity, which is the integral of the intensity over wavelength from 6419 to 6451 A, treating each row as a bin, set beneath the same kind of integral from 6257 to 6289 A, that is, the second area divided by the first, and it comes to 0.98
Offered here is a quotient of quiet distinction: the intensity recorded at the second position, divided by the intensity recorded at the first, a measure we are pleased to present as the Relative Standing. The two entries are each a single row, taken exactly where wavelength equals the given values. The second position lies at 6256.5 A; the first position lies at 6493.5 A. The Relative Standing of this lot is 0.936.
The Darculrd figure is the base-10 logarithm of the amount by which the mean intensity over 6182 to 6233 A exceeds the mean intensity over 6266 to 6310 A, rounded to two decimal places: -0.45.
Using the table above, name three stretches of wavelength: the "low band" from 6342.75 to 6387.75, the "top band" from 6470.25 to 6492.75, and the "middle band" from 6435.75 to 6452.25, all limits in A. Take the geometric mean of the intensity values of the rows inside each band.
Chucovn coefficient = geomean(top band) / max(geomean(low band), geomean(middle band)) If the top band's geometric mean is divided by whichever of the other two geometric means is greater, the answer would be 1.005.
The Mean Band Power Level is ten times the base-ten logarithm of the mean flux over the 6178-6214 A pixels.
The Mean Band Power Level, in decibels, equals 13.2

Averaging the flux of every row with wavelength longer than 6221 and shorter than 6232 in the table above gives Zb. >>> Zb 20.77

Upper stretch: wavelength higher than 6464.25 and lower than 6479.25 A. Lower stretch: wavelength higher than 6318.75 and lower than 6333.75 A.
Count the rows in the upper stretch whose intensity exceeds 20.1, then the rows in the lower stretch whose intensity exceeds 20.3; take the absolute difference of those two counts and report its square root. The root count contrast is 1.4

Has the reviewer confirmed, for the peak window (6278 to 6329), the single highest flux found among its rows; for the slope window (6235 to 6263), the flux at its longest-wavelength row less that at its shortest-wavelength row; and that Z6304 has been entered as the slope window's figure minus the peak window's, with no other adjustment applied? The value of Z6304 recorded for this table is -23.7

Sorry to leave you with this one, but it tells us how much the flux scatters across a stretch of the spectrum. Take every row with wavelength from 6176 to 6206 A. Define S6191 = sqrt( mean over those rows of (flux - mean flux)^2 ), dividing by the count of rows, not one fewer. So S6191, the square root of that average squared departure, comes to 1.25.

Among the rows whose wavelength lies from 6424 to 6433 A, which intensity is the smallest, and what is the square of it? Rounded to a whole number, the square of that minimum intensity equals 376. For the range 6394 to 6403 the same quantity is 345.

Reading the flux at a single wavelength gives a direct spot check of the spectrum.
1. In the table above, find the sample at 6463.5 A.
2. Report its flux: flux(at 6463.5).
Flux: 20.44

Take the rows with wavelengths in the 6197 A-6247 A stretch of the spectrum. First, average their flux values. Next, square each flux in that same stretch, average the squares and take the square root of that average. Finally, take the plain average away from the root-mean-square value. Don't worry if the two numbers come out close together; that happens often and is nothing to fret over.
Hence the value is 0.03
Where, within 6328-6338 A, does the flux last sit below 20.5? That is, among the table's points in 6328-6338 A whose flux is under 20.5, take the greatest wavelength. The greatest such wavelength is 6328.5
